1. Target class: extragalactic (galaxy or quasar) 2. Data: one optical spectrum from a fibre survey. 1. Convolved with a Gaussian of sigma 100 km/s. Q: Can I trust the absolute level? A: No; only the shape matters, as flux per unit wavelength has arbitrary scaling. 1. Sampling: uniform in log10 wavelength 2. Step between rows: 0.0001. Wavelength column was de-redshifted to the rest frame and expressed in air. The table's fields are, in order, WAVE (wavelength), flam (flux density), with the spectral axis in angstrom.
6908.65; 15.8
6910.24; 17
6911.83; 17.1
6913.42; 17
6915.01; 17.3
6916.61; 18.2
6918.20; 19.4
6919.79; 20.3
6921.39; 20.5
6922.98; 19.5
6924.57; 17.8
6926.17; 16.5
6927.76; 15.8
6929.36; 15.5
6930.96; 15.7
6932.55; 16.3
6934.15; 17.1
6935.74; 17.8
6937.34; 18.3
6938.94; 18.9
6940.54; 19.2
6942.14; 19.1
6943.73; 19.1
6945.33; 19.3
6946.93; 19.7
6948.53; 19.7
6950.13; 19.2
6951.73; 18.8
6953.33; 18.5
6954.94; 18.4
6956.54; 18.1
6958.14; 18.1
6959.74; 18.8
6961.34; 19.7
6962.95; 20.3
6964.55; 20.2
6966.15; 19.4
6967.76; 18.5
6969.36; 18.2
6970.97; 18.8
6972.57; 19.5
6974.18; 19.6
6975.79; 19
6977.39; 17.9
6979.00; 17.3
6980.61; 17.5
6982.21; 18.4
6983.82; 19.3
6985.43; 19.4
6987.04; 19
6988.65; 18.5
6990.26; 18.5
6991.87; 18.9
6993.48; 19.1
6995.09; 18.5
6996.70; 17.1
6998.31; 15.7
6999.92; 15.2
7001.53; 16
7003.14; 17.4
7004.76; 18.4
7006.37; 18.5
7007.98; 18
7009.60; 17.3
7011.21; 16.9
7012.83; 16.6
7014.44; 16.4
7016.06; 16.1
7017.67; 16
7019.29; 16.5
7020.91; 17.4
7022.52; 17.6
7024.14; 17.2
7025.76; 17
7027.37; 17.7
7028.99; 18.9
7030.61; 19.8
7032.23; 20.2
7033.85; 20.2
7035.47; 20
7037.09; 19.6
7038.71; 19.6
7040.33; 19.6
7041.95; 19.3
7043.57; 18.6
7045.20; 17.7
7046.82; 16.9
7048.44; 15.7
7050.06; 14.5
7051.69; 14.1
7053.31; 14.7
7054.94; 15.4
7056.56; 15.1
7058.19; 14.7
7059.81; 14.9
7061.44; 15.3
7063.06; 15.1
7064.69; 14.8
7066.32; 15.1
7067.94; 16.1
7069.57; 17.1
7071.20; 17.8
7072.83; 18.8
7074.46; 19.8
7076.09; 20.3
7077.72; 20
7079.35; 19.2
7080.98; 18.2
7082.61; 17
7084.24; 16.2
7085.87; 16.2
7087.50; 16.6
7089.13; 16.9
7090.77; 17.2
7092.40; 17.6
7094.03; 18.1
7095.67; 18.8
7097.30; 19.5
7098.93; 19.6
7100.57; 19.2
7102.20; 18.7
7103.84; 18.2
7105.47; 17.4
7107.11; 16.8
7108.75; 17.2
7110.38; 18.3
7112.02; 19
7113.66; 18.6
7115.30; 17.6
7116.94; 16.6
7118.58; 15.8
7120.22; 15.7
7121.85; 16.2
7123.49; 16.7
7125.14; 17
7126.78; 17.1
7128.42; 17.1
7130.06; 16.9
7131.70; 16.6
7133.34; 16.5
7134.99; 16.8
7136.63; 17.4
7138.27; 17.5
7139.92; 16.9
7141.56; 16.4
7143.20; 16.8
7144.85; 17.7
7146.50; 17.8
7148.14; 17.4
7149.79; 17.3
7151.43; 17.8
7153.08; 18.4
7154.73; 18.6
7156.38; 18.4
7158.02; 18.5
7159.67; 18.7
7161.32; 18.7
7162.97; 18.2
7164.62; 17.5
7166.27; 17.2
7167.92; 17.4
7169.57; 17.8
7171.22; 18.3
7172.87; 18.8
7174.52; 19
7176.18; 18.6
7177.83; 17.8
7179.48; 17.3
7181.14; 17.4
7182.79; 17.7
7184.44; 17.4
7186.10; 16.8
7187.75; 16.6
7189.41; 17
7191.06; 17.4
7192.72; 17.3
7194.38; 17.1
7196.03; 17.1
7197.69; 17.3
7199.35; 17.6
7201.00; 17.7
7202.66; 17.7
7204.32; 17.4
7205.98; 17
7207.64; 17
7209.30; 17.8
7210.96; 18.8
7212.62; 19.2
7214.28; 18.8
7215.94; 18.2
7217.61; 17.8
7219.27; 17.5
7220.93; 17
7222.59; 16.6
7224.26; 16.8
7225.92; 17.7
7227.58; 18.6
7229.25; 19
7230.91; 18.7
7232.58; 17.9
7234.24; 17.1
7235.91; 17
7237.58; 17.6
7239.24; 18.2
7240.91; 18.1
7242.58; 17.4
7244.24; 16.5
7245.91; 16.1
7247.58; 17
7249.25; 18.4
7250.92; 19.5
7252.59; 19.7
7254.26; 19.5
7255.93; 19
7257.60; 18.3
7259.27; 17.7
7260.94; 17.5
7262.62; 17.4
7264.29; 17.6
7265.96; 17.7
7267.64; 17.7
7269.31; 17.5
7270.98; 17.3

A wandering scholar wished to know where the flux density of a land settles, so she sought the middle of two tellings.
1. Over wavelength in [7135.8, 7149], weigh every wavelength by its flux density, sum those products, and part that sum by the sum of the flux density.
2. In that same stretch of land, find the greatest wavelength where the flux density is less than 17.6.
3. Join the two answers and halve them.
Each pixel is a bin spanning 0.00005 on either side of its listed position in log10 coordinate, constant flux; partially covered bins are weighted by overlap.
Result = 7145.3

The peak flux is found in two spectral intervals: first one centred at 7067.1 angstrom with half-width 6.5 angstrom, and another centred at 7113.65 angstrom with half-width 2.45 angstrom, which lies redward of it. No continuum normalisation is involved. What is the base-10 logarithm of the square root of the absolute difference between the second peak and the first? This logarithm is -0.35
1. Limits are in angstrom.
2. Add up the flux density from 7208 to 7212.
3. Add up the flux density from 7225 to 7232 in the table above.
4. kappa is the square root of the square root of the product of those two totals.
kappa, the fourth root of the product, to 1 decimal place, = 7.2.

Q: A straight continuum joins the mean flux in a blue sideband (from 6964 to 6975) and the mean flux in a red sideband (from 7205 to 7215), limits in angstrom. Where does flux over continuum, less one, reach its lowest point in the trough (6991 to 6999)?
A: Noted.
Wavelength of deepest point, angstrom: 6998.31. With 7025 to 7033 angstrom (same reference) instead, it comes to 7025.76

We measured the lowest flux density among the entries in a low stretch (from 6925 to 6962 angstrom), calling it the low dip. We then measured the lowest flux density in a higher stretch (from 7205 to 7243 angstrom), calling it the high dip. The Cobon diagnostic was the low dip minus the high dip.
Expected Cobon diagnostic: -1.1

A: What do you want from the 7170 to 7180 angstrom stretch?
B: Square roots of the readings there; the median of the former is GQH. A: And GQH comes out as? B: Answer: 4.30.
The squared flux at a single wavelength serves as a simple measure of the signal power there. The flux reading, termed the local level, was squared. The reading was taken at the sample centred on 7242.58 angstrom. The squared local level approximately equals 303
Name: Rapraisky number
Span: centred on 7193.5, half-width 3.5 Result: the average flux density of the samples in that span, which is 17.2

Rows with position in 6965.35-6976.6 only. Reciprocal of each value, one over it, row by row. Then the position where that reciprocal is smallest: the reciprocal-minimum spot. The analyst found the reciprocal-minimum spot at 6974.18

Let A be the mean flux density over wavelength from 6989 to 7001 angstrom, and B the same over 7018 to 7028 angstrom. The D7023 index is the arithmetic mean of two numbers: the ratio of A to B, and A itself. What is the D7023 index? 9.30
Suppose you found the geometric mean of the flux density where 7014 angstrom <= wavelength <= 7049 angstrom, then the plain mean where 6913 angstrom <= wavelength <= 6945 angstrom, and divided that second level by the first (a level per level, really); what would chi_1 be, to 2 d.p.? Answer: 1.00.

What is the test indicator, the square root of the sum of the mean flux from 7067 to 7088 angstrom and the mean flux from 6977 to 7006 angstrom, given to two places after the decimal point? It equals 5.99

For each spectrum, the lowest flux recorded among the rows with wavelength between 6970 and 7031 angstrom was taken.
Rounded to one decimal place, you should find 15.2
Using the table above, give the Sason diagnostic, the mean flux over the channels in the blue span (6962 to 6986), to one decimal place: 18.9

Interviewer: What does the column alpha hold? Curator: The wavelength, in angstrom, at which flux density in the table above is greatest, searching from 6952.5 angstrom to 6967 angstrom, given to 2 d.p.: 6962.95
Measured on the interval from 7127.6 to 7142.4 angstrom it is 7138.27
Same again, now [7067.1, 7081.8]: 7076.09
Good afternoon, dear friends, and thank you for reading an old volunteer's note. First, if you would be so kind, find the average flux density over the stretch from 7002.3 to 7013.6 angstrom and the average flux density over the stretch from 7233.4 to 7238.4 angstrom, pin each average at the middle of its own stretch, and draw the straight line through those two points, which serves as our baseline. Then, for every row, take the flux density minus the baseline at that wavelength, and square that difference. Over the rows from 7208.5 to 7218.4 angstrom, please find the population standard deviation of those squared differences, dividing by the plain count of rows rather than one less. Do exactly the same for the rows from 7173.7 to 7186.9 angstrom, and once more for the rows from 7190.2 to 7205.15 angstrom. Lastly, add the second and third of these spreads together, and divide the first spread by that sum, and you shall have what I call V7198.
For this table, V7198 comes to 1.23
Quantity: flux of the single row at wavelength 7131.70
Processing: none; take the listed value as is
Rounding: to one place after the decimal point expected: 16.6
